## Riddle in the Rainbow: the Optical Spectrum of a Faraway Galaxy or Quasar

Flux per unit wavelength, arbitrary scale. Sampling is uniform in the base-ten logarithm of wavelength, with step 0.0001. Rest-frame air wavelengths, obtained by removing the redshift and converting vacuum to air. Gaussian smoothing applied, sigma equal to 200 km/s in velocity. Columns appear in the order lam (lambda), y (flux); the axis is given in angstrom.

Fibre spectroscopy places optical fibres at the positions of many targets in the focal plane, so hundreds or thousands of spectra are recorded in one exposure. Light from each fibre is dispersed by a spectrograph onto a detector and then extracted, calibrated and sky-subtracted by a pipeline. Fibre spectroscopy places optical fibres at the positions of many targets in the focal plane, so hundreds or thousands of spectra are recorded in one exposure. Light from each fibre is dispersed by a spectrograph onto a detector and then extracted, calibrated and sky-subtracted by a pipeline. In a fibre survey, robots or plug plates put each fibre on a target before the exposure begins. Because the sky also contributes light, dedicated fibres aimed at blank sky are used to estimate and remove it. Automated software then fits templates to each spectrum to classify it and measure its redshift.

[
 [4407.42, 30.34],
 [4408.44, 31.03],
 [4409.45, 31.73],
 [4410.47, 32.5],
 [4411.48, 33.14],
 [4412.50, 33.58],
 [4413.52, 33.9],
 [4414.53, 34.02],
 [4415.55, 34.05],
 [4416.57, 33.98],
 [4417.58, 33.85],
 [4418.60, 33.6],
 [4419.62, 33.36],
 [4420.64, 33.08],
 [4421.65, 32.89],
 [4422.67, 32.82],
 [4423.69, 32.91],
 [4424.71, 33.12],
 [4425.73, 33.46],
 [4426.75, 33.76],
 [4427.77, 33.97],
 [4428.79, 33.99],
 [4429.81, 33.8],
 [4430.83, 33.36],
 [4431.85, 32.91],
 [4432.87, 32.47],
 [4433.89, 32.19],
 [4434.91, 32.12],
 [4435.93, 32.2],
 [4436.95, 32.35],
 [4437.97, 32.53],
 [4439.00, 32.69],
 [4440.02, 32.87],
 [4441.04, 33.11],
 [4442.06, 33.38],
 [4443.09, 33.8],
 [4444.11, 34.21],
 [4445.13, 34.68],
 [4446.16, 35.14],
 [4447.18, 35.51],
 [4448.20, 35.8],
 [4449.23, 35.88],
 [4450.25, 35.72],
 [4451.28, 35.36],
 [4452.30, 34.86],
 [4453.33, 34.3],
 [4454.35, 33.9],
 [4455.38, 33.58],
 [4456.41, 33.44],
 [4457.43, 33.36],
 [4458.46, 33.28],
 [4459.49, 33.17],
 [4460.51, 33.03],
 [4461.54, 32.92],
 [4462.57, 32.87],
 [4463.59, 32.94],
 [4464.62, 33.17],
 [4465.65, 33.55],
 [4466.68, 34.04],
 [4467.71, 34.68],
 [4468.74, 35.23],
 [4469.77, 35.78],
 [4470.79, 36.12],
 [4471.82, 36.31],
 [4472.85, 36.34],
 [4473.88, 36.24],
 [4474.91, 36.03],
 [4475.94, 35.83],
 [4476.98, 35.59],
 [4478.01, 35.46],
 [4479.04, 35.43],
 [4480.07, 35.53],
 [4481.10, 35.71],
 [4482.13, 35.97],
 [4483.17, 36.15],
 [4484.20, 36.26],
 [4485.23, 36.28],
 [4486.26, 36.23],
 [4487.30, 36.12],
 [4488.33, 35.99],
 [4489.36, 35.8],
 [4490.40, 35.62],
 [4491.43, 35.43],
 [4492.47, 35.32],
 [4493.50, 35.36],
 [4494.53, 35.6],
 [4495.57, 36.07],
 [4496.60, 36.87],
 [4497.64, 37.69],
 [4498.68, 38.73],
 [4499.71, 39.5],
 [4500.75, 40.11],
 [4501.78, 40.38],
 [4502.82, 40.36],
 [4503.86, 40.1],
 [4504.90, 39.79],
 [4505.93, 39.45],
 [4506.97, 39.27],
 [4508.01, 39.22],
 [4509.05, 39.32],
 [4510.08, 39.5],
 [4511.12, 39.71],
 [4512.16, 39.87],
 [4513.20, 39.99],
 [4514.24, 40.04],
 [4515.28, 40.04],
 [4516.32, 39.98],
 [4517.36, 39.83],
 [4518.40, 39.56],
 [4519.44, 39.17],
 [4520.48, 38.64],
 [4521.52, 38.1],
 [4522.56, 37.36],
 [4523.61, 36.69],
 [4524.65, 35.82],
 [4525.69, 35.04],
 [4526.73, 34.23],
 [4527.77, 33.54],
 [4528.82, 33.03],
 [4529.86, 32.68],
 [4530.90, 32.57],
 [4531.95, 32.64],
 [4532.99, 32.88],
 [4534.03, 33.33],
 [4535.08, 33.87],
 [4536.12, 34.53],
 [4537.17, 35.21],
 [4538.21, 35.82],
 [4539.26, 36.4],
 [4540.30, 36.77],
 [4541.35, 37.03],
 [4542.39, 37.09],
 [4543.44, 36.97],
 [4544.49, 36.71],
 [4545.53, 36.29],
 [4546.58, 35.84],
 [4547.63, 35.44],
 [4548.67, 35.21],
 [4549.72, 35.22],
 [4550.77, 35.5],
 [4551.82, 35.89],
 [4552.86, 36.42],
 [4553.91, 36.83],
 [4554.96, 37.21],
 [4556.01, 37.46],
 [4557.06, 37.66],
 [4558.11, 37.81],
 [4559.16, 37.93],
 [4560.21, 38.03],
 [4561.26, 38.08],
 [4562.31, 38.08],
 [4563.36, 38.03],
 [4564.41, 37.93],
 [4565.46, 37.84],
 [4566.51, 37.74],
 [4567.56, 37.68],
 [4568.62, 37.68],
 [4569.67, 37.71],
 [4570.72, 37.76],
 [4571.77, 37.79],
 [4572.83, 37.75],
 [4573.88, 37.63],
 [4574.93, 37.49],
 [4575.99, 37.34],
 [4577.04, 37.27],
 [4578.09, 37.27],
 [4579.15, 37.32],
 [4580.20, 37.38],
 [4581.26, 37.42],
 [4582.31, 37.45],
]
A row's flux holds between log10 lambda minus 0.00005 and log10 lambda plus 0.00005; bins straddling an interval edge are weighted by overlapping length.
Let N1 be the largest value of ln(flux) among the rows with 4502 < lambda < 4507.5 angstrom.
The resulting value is 3.698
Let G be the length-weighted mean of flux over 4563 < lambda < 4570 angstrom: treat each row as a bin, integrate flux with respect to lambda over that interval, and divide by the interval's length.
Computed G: 37.8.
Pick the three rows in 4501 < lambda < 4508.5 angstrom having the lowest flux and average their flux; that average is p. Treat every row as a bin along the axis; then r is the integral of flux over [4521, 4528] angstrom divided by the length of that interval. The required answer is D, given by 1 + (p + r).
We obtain 76.2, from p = 39.3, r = 35.9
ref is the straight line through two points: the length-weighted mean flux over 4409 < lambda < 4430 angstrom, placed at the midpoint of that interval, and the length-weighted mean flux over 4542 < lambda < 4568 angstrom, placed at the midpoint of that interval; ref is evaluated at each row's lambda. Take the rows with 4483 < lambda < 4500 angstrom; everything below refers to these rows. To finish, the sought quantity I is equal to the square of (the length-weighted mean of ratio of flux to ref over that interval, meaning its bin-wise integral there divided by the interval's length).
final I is 1.06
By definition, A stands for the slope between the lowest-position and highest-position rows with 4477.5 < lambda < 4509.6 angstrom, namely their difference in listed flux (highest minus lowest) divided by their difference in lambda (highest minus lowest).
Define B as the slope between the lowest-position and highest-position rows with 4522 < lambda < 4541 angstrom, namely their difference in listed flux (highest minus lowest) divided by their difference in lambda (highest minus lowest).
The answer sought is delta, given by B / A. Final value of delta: -0.3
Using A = 0.12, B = -0.03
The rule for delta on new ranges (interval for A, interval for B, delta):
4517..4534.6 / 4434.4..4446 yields -0.6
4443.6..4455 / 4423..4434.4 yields 2.3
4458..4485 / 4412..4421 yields -0.5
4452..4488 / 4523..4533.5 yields -11.3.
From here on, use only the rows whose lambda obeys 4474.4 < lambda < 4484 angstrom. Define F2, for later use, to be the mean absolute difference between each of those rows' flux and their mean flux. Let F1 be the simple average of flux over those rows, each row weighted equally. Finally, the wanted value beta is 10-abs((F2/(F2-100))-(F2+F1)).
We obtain -26.0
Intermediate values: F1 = 36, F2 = 0.22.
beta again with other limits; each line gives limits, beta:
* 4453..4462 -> -23.8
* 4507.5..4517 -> -30.0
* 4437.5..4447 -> -24.4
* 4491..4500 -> -28.0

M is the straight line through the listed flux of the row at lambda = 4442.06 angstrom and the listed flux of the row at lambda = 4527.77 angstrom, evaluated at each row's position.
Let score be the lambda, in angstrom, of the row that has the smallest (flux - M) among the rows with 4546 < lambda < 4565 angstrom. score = 4548.67 angstrom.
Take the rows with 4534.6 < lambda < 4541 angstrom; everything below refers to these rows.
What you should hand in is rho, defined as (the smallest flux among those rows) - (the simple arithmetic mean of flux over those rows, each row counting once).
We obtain -1.6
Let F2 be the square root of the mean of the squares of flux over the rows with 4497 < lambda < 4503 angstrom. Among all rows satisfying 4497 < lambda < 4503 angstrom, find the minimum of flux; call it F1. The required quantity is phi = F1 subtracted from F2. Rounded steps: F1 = 37.69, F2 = 39.5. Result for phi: 1.8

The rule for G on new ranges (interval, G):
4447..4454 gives 35.3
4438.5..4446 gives 33.6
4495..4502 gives 38.4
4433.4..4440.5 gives 32.4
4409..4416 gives 33.3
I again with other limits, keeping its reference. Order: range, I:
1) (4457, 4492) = 1.01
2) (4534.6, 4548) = 0.97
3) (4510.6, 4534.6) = 1.03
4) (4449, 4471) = 0.98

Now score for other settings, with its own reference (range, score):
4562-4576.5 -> 4575.99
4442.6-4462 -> 4461.54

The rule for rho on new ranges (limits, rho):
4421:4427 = -0.3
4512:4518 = -0.1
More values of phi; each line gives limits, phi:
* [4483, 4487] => 0.1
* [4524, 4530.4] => 1.4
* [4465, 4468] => 0.5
